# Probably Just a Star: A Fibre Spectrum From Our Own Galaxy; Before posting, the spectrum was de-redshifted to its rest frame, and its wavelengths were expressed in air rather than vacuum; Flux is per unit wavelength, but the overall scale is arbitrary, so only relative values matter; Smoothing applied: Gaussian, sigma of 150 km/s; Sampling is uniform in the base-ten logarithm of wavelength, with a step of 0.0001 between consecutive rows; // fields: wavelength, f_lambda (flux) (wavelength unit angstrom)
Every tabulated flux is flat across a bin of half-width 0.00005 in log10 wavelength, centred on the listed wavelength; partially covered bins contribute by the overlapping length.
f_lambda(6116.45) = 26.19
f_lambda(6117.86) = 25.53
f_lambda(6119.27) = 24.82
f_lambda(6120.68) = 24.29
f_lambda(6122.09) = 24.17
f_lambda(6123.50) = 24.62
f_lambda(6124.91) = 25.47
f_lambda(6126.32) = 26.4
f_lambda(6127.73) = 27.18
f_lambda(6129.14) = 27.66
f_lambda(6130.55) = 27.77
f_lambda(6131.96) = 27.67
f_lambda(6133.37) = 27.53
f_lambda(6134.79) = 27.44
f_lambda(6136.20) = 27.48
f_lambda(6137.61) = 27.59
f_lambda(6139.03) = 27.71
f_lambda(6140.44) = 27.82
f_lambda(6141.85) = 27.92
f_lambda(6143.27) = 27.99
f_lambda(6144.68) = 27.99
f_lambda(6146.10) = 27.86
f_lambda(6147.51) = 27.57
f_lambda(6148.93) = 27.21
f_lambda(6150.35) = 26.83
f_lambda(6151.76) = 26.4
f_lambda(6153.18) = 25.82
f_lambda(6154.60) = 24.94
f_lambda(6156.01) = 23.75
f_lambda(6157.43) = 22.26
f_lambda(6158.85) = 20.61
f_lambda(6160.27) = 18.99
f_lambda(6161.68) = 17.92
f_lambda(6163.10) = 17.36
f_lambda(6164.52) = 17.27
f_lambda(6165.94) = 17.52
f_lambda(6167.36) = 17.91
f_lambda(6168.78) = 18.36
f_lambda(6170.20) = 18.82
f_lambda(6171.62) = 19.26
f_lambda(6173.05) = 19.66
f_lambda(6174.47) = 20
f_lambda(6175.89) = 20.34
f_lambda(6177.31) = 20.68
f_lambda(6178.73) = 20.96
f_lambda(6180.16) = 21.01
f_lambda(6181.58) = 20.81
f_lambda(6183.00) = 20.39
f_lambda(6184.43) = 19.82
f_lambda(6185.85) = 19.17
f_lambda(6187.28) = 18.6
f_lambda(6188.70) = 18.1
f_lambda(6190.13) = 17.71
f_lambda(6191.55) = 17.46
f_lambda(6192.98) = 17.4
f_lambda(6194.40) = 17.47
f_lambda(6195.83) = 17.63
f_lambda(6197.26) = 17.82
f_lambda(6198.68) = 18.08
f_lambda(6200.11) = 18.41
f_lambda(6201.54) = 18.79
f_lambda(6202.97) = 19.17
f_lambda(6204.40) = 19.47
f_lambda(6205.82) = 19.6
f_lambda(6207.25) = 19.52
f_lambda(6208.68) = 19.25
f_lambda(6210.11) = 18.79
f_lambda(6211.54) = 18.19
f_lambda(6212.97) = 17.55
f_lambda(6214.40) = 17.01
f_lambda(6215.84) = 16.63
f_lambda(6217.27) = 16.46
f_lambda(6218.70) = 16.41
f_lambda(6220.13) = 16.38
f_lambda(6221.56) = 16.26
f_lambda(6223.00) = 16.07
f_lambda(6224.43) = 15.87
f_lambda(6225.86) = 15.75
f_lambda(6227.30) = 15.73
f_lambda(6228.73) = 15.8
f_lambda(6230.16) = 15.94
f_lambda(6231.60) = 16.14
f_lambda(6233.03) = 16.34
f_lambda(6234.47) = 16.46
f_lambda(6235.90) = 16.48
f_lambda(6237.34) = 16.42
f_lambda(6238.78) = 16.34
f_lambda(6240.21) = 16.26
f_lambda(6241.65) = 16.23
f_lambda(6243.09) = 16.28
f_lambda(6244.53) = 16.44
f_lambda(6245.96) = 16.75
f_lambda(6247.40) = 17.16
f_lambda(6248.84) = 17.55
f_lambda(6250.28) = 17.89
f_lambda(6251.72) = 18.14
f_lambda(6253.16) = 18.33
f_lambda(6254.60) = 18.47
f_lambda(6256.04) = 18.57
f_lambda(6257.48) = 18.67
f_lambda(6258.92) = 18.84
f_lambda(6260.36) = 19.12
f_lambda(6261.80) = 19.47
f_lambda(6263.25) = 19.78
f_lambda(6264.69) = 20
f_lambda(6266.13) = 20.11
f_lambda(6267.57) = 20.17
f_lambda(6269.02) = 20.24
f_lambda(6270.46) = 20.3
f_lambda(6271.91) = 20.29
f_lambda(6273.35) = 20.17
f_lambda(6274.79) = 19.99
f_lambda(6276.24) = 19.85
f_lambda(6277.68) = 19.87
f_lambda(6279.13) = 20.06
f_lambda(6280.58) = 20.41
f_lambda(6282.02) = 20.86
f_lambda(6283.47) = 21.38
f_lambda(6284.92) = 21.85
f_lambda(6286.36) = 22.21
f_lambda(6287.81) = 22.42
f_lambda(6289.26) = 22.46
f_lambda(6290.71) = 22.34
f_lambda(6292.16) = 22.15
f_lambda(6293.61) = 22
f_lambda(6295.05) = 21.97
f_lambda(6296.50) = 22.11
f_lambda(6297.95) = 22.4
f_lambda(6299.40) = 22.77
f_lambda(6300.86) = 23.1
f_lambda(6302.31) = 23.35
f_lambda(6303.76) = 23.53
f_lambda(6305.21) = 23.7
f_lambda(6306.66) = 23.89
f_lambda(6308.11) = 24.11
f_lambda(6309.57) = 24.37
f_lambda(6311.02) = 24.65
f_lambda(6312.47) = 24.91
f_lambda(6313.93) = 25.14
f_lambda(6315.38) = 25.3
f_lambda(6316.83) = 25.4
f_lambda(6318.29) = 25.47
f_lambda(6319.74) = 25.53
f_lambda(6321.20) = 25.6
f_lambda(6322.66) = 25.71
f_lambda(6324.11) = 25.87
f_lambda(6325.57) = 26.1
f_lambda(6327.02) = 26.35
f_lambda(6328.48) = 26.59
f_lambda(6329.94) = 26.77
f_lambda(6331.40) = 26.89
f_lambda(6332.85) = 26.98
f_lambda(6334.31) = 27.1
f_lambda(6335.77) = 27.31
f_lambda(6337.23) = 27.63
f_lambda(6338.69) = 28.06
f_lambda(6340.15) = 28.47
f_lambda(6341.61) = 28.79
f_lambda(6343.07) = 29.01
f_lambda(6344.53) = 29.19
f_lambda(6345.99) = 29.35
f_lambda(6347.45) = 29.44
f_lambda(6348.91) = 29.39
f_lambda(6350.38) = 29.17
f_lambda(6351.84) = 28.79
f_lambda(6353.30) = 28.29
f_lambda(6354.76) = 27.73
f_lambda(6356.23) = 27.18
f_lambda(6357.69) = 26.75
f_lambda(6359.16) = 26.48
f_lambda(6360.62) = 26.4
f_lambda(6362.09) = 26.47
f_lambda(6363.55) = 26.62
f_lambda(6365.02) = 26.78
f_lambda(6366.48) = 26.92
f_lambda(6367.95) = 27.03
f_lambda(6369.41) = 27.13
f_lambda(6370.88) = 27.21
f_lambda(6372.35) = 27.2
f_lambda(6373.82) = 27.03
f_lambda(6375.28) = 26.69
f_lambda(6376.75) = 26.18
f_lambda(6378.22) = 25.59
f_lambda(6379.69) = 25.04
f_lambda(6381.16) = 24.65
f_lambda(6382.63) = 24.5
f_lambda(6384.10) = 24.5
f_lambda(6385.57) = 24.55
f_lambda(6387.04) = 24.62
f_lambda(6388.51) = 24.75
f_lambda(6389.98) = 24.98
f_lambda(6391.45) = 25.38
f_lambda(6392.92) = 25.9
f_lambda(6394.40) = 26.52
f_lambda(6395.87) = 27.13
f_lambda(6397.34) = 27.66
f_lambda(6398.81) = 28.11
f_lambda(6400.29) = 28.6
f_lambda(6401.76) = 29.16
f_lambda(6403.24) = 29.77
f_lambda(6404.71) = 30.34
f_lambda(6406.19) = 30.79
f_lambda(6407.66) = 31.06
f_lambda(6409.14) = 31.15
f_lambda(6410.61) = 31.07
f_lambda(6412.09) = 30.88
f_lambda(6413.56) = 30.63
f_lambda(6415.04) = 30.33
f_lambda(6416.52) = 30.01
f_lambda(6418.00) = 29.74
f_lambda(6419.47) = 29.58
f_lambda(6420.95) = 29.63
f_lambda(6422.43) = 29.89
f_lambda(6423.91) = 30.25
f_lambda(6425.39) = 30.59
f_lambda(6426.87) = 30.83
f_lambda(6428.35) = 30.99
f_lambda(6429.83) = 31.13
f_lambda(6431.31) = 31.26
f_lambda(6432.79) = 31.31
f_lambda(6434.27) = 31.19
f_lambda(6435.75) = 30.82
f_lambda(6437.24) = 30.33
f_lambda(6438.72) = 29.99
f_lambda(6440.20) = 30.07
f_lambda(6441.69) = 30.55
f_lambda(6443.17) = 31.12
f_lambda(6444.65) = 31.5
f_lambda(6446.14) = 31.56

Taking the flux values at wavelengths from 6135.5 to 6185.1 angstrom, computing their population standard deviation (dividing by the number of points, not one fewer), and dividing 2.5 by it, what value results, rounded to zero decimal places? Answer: 1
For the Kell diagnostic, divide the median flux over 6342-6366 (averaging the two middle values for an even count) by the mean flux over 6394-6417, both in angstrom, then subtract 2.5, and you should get -1.55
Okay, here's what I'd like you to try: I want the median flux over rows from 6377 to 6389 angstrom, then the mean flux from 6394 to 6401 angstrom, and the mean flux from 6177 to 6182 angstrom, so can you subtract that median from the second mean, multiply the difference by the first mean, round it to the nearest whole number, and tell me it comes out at -104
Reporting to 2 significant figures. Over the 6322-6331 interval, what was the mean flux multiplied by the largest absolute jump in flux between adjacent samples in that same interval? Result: 6.6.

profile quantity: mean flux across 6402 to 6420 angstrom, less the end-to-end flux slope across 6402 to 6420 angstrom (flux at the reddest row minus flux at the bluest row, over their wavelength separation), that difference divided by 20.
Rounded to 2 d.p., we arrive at 1.52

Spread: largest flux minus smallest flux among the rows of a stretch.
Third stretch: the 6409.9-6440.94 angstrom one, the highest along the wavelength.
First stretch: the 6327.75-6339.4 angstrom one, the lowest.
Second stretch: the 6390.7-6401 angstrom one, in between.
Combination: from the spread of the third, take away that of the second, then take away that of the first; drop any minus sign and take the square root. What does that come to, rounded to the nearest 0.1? 1.7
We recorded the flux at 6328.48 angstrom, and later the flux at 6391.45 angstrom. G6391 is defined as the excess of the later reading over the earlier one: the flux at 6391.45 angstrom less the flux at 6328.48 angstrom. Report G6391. -1.2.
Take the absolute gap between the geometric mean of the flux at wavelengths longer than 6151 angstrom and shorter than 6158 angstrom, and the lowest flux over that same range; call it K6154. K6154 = 2.33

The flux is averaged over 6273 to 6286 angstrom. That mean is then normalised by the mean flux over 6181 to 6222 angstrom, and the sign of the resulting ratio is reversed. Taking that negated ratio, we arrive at -1.1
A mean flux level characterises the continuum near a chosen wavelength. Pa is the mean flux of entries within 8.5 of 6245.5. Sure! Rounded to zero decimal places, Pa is 17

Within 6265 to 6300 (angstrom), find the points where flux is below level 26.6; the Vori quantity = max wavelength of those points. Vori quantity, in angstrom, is 6299.40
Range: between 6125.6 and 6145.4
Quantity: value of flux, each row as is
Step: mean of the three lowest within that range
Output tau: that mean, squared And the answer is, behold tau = 729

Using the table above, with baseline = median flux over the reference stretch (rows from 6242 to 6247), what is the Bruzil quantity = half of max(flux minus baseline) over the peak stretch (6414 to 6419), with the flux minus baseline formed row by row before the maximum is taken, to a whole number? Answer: 7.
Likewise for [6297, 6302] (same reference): 3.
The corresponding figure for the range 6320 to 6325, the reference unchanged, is 5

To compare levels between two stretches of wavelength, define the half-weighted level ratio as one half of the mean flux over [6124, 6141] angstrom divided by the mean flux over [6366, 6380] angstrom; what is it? 0.51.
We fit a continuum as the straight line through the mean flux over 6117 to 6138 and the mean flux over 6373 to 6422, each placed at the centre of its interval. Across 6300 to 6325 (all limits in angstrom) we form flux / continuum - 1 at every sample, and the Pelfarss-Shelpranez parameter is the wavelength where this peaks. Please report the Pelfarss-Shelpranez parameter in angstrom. 6324.11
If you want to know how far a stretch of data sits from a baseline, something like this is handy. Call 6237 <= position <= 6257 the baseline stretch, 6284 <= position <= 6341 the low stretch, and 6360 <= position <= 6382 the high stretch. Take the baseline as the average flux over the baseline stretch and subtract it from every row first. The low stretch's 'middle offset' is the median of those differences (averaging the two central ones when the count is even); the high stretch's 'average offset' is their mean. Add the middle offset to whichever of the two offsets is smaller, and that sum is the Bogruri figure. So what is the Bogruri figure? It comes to 15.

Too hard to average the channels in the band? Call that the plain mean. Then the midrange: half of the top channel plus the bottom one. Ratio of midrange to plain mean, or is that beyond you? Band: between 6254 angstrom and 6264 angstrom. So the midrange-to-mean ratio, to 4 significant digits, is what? 1.007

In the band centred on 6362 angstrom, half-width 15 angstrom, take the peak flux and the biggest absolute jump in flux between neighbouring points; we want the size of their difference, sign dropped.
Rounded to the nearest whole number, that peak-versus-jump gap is 29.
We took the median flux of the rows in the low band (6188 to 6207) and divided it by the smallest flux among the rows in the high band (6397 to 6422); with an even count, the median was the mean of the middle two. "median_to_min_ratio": 0.65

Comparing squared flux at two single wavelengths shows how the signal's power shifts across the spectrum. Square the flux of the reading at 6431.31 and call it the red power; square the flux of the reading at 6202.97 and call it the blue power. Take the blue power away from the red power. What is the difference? 610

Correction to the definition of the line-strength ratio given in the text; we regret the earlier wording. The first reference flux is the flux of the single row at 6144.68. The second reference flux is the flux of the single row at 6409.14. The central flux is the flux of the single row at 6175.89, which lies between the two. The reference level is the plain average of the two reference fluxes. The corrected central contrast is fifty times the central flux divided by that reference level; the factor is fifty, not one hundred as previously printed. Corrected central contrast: 34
